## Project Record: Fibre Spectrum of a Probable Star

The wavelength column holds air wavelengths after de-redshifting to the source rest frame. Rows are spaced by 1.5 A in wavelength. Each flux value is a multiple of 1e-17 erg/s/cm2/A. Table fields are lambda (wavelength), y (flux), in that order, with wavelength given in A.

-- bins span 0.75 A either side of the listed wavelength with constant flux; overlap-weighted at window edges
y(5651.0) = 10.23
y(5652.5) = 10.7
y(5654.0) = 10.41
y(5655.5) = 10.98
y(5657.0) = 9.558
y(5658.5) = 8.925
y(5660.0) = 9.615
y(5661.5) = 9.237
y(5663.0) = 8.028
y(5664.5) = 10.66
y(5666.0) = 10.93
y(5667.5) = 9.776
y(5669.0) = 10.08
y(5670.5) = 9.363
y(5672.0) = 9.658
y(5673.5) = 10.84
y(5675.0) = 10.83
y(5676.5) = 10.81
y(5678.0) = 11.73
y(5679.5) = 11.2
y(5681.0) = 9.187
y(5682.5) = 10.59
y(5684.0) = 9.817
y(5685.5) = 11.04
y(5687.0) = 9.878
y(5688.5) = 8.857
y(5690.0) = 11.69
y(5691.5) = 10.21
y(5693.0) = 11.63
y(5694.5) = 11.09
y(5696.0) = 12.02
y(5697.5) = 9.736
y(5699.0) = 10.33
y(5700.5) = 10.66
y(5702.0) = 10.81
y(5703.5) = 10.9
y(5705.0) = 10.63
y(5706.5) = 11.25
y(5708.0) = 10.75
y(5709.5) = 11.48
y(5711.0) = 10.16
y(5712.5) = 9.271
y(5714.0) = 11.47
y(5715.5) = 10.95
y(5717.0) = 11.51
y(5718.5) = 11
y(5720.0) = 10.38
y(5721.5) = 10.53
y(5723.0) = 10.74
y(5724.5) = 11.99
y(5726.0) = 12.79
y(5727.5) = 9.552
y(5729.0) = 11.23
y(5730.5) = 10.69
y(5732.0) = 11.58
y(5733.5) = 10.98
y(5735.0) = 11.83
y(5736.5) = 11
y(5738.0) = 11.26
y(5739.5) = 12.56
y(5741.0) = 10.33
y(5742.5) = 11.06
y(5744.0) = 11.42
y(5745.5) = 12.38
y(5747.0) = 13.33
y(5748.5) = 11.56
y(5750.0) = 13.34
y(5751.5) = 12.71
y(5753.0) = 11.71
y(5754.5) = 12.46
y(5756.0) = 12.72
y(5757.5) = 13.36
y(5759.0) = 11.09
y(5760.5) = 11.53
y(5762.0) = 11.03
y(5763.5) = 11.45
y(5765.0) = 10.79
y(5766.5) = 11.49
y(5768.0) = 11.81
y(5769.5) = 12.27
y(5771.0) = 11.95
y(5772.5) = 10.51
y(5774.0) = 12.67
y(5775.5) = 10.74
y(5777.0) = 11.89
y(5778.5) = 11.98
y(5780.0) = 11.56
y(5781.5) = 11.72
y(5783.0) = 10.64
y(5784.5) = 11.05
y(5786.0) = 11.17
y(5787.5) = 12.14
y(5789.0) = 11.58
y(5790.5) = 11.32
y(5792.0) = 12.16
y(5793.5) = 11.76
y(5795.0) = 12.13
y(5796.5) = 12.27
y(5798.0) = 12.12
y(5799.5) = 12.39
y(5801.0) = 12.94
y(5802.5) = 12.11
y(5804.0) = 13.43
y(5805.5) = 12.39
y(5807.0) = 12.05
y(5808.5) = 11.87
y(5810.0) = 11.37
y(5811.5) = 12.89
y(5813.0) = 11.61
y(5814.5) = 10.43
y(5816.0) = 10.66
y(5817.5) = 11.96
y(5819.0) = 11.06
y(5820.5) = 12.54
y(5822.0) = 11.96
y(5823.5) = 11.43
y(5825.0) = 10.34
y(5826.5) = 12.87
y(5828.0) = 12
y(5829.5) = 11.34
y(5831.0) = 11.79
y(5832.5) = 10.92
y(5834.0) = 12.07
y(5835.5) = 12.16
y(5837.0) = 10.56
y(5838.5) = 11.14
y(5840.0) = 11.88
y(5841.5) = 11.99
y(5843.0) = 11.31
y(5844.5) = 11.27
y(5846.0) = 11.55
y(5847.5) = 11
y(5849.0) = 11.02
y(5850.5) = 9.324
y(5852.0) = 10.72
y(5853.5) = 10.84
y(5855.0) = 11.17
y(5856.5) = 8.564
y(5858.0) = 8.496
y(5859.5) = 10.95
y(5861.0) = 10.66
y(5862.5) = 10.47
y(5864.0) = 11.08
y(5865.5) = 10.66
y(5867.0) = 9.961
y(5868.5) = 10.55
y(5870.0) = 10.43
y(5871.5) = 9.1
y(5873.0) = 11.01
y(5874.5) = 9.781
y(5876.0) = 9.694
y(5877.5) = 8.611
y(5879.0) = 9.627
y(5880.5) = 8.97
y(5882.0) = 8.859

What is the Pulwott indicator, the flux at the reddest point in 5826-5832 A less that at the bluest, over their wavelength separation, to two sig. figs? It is -0.24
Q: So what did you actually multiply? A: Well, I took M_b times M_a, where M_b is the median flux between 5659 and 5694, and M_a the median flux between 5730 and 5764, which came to 118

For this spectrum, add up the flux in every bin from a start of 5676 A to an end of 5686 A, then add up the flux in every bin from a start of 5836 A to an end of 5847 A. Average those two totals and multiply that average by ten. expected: 770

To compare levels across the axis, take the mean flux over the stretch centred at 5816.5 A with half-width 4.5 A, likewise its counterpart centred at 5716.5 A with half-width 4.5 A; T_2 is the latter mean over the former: 0.95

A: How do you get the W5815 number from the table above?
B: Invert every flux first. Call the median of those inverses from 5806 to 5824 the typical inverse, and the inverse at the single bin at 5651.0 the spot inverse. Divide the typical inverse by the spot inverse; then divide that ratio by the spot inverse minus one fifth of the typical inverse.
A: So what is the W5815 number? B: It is 10.8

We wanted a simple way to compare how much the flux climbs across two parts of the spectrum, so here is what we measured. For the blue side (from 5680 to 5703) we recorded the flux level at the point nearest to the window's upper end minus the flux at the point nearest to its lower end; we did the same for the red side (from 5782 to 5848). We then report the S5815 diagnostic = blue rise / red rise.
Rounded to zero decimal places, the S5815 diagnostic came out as 5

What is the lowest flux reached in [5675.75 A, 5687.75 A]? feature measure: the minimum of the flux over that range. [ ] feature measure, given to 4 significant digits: 9.187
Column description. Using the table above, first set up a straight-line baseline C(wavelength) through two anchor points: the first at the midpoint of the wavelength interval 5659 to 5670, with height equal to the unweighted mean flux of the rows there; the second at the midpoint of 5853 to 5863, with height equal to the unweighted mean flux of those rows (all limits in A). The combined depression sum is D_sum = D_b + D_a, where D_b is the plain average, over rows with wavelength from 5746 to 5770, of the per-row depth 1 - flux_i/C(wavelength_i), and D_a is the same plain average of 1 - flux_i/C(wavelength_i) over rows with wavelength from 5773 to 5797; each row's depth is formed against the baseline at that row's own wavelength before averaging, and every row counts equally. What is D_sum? -0.38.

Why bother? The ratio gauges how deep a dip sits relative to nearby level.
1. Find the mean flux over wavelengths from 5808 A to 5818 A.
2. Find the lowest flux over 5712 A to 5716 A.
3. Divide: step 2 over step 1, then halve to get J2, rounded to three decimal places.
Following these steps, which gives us 0.402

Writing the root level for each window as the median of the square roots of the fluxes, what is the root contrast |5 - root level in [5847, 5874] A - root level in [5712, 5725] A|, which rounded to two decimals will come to 1.57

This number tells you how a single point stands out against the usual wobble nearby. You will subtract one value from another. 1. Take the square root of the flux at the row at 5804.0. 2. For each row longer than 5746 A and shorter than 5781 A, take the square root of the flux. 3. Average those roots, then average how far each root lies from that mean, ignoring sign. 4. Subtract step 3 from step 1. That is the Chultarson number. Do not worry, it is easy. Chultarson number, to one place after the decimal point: 3.6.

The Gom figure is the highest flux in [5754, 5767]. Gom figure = 13.36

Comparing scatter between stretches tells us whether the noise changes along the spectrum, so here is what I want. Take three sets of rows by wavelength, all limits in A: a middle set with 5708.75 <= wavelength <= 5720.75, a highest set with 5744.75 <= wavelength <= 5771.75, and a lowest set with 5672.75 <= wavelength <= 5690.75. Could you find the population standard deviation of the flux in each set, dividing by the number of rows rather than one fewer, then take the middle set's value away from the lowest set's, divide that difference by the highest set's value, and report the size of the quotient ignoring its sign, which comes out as 0.18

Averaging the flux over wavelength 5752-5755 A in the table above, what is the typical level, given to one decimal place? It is 12.1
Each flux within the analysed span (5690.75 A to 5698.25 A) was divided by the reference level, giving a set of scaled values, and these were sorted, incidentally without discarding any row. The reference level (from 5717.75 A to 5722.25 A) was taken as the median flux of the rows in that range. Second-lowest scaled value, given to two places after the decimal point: 0.97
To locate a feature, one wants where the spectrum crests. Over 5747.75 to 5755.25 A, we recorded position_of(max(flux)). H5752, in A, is 5750.0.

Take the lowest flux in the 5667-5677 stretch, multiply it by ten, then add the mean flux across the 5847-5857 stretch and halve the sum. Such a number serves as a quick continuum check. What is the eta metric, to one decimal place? 52.0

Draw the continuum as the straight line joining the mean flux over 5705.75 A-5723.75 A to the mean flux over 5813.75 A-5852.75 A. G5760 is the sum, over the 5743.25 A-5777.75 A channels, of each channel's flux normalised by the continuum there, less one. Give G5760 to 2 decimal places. 1.91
